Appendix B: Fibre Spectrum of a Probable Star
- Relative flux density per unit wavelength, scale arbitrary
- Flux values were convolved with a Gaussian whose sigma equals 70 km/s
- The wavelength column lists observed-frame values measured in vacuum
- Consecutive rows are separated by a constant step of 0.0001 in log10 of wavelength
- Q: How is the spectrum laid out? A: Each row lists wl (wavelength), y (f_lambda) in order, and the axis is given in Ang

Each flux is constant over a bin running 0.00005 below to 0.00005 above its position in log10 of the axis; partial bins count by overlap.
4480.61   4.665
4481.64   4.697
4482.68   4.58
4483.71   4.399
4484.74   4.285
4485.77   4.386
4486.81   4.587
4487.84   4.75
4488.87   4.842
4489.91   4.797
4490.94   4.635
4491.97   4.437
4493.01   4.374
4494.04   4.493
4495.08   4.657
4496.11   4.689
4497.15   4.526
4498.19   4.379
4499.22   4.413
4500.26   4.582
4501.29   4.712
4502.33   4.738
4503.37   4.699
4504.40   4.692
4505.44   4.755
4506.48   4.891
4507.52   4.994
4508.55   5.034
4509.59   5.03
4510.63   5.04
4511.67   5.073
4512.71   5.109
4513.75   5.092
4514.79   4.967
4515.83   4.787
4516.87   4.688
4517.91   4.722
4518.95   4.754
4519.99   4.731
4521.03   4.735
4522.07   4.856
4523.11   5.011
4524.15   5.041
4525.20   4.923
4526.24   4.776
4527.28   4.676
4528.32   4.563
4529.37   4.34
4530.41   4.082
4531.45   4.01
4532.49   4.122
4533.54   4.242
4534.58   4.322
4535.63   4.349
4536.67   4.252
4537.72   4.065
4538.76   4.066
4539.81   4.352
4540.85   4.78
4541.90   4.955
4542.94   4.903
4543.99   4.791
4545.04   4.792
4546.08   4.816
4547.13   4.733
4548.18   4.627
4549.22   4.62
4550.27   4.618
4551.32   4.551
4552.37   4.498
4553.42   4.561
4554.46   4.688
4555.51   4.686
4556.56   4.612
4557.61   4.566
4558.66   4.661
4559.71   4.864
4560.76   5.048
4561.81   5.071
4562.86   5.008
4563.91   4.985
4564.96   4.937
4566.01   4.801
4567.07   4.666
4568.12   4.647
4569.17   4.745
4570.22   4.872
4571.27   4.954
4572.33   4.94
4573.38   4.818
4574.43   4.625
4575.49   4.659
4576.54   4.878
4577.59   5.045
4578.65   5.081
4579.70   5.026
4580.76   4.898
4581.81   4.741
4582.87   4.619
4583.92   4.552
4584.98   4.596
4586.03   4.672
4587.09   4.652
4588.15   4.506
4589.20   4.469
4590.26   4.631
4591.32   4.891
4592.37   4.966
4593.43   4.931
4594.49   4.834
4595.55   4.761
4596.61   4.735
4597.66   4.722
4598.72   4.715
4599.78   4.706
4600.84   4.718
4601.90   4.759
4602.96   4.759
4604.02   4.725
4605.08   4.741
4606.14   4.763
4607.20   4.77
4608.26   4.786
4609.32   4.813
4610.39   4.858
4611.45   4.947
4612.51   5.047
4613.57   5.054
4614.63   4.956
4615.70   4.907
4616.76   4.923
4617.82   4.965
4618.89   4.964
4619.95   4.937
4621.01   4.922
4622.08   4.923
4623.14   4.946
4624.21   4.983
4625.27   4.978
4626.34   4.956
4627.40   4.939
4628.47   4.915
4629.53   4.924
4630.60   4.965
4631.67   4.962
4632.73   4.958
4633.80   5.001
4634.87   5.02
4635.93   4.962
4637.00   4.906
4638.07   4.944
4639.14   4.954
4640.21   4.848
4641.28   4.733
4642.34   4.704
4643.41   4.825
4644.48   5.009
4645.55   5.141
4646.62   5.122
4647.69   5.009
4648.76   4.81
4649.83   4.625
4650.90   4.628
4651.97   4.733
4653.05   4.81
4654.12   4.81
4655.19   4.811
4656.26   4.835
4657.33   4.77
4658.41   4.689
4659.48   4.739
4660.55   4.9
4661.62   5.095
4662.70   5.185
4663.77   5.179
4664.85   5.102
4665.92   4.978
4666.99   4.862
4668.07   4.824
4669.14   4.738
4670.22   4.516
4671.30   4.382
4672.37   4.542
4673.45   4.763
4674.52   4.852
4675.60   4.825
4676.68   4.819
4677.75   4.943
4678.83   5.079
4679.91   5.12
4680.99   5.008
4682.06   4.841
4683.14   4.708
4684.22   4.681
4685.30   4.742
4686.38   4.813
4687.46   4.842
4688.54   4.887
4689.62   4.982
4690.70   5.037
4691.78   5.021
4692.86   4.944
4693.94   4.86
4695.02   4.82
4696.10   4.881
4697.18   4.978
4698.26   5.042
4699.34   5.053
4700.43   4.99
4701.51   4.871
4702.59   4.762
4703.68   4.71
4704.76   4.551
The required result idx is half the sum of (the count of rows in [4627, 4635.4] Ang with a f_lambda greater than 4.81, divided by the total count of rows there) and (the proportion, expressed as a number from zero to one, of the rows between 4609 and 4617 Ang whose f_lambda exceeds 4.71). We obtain 1.00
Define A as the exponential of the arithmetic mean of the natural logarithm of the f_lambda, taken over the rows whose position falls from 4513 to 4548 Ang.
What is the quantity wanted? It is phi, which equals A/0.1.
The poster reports 46.0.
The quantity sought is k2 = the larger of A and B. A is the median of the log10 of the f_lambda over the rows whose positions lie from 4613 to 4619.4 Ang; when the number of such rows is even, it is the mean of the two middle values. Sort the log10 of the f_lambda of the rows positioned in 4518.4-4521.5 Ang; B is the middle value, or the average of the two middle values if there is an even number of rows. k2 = 0.695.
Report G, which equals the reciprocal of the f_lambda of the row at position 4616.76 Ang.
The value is 0.203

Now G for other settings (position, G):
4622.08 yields 0.203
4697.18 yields 0.201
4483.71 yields 0.227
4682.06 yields 0.207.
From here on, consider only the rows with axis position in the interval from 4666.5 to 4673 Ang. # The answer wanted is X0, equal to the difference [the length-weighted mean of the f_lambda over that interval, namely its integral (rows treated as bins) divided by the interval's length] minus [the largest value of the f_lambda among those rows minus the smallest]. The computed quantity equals 4.2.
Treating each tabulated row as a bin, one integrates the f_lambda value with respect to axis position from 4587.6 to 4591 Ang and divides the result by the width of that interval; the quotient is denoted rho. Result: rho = 4.55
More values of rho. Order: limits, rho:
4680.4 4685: 4.81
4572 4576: 4.75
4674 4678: 4.85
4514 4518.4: 4.81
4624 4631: 4.95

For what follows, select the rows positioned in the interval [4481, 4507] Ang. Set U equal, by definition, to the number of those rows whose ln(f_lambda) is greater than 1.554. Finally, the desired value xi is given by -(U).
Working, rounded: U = 6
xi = -6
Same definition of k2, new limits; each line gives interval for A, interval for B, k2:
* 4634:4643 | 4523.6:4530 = 0.692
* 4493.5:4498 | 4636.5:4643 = 0.688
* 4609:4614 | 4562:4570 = 0.694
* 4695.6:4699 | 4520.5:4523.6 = 0.697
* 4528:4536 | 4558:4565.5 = 0.698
